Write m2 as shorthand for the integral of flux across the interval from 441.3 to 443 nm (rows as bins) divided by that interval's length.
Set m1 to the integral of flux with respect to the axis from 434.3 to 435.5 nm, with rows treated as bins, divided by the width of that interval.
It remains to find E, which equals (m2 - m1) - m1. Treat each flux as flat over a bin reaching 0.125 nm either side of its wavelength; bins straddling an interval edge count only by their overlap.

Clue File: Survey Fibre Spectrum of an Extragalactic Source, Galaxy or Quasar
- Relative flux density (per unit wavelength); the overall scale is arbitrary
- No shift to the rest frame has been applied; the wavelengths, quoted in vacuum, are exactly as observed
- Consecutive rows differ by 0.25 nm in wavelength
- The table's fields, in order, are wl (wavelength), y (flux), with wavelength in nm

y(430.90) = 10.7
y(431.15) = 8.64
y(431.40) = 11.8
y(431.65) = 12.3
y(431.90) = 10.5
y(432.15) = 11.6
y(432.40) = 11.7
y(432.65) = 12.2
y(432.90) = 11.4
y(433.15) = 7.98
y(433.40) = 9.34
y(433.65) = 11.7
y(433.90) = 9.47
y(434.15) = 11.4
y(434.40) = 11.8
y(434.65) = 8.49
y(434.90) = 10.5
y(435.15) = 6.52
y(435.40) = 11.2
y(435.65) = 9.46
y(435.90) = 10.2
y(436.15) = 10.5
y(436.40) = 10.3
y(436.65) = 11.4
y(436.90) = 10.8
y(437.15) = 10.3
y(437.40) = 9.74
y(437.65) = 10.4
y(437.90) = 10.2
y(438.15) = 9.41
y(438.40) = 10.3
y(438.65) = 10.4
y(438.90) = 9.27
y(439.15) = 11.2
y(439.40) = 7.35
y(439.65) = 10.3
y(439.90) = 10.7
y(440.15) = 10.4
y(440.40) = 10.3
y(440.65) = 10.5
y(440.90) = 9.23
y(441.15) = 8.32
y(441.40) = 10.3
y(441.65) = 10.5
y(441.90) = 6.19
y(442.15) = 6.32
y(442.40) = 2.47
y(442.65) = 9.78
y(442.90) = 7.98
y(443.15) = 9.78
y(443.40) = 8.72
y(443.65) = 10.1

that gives -11.6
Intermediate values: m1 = 9.6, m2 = 7.6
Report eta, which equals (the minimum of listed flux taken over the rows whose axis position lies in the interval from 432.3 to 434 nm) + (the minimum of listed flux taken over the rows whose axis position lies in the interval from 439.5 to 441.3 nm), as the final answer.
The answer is 16.3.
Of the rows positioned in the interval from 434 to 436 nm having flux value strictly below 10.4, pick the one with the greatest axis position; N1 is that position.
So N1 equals 435.90 nm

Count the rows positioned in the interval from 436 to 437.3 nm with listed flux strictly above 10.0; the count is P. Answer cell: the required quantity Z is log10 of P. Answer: 0.70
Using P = 5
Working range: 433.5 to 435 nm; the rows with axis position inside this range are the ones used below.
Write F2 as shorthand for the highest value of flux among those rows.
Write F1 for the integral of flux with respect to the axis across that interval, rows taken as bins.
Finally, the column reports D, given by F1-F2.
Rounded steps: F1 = 15.8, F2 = 11.8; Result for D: 4.0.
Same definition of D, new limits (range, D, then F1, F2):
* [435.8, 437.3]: 4.5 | 15.9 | 11.4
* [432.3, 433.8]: 3.8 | 16.0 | 12.2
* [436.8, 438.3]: 4.4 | 15.2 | 10.8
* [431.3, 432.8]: 5.2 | 17.5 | 12.3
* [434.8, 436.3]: 3.4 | 14.6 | 11.2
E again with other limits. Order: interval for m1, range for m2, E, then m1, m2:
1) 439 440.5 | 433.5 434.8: -9.5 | 10.0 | 10.5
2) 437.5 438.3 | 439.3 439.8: -11.0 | 10.0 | 9.0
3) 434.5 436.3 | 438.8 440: -9.4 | 9.6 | 9.8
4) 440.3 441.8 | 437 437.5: -9.5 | 9.8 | 10.1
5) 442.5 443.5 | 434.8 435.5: -8.5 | 8.9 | 9.3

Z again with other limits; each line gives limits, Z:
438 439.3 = 0.48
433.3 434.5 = 0.48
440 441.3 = 0.48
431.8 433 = 0.70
